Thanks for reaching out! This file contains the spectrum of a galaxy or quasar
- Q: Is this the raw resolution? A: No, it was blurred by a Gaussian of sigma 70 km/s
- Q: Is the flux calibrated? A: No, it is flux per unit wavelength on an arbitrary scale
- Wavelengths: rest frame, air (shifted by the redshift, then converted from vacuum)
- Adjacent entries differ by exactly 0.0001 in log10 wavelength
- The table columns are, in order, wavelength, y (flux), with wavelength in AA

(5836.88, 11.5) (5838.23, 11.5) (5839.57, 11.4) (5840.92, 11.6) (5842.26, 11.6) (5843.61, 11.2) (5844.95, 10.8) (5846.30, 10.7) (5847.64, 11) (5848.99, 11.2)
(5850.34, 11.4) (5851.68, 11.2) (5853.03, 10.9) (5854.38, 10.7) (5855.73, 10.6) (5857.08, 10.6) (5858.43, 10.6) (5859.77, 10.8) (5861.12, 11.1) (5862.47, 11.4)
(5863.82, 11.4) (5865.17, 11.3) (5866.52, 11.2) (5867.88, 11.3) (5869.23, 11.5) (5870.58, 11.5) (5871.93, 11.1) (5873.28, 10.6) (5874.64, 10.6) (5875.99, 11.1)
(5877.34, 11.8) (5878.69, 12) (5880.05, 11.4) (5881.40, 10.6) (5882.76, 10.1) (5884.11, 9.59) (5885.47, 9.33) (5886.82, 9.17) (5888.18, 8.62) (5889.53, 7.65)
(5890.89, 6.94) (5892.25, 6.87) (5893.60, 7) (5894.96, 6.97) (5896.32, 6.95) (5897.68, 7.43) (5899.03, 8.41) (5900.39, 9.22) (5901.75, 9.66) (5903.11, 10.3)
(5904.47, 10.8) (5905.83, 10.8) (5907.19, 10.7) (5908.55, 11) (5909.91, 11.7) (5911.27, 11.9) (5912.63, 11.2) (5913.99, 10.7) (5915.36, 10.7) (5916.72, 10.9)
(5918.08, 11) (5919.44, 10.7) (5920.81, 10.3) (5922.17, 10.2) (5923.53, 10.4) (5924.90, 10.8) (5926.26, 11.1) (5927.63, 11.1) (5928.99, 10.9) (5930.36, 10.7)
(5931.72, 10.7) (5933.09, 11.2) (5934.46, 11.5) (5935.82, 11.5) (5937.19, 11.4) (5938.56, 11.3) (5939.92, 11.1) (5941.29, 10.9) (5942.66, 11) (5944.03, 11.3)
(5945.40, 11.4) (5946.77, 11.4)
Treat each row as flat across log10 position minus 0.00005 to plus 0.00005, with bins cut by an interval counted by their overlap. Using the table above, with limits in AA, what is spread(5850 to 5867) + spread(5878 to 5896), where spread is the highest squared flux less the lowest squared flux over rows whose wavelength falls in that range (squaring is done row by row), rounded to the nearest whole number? 114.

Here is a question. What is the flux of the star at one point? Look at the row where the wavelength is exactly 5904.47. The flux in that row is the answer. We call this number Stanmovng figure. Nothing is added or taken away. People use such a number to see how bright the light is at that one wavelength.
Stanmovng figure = 10.8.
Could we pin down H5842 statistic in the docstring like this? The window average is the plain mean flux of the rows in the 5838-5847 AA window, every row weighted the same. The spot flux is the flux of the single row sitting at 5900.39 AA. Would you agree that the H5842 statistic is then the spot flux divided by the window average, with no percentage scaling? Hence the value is 0.82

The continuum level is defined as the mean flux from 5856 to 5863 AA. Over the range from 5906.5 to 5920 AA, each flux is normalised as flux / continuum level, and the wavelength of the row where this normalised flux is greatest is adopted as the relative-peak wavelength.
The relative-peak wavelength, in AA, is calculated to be 5911.27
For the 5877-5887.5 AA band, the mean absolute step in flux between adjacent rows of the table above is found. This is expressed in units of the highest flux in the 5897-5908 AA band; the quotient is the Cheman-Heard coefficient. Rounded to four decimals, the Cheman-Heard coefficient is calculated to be 0.0401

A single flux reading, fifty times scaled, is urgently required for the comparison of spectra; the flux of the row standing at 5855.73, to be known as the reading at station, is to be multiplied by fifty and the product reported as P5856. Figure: 530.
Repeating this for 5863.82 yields 570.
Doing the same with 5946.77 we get 570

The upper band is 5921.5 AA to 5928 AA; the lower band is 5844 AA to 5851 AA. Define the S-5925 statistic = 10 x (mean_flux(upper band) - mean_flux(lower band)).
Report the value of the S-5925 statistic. -3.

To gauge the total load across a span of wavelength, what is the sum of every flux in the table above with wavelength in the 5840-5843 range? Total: 23.2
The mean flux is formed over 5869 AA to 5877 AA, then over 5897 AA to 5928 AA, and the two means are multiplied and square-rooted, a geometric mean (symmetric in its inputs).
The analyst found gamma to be 10.77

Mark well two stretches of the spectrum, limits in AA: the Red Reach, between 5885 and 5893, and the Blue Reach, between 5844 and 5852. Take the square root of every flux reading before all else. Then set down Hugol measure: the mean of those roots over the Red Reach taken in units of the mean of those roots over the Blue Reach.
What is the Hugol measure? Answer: 0.85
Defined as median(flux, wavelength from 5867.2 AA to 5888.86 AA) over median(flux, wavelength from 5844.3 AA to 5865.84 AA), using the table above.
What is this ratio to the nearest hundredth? 0.99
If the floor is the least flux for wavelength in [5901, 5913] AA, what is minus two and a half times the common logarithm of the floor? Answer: -2.46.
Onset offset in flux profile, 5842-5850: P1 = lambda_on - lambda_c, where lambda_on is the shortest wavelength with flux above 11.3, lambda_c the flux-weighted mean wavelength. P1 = -3.3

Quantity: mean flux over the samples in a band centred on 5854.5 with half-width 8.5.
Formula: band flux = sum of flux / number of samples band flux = 10.9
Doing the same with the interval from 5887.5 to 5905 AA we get 8.2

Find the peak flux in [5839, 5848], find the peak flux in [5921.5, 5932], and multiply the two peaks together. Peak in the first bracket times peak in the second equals 129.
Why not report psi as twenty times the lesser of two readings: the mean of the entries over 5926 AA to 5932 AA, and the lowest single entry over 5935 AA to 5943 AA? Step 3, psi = 218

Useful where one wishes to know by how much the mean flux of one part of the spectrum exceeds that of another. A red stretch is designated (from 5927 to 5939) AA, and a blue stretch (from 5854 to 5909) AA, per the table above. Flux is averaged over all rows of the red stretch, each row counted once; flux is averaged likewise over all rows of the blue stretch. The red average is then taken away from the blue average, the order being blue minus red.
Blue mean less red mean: -1.1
